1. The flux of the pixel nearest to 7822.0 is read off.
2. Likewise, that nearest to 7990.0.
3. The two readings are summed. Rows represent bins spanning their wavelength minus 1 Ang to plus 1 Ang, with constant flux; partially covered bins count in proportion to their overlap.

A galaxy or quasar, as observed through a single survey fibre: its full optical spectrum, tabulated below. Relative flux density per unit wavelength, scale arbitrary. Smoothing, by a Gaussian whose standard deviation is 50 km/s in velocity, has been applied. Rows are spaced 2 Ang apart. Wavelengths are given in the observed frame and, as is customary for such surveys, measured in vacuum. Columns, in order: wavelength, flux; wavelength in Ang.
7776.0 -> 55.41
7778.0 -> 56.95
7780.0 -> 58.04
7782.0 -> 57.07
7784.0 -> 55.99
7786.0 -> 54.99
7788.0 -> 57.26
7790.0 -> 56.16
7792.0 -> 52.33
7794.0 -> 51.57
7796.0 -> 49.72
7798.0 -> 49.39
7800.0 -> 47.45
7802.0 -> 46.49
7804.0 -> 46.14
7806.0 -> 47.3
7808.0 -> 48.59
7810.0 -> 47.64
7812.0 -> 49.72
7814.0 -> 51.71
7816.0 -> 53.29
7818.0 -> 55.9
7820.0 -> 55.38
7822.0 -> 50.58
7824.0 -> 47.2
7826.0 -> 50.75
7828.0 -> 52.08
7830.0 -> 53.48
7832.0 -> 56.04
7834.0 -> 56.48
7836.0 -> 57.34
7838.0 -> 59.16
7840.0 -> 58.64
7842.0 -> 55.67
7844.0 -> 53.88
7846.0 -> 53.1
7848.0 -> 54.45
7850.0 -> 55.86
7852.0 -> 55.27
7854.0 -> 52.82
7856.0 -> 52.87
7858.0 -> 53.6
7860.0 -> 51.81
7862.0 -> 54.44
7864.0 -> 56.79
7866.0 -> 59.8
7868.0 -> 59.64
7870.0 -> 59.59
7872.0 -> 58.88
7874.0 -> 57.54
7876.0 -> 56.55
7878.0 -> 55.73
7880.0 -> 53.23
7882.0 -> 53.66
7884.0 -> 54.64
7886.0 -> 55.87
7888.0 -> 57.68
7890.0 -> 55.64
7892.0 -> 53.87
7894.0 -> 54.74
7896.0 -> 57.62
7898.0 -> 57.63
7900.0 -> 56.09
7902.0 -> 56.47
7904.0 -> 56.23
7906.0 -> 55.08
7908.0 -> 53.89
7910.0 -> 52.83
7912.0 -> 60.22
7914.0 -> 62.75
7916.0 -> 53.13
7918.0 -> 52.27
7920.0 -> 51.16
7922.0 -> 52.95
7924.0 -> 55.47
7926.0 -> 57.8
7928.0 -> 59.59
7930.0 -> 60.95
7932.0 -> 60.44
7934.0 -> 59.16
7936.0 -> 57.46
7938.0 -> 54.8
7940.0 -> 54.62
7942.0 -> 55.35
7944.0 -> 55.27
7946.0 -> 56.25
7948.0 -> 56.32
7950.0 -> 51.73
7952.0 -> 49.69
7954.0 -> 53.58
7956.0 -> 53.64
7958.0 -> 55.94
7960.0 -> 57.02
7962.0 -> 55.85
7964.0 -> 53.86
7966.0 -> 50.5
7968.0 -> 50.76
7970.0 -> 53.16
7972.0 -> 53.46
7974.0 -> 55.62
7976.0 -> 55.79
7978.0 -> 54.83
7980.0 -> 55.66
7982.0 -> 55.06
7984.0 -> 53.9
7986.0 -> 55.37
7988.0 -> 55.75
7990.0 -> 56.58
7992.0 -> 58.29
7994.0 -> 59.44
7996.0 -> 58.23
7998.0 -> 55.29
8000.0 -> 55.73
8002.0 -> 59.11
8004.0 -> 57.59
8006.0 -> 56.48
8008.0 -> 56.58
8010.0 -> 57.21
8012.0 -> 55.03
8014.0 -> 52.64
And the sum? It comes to 107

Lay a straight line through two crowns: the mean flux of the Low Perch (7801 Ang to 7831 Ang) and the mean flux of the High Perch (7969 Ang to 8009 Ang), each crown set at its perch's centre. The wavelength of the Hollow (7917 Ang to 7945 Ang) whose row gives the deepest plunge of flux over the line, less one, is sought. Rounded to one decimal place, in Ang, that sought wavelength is 7920.0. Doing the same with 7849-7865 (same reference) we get 7860.0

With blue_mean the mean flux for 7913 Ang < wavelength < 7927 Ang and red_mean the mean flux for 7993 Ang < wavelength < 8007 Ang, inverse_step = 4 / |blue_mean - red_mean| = 1.7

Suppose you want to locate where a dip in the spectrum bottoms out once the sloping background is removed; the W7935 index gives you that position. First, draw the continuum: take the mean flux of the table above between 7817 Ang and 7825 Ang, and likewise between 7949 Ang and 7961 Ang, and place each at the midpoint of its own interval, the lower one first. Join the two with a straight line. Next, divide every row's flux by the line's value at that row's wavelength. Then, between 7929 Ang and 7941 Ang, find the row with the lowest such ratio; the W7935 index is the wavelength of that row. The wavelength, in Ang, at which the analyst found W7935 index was 7940.0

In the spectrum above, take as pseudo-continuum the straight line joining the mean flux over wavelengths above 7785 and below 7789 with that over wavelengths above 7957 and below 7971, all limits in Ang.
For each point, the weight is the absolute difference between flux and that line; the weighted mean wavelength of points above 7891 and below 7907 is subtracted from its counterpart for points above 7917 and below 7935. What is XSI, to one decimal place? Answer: 29.0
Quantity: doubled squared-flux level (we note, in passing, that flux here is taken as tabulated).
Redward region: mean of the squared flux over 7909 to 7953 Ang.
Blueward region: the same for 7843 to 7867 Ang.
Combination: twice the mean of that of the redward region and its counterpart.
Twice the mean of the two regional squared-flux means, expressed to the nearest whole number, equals 6120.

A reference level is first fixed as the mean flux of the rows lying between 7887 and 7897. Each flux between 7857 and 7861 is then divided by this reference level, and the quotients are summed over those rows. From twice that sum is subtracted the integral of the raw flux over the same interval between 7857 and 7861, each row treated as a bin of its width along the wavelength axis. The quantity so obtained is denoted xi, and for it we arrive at -207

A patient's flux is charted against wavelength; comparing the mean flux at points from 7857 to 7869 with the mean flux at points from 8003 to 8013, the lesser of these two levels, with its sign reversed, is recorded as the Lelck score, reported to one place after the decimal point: -56.0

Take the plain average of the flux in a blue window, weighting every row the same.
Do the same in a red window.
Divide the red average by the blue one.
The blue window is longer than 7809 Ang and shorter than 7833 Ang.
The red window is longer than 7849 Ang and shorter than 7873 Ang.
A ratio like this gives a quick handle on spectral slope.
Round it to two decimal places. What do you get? 1.08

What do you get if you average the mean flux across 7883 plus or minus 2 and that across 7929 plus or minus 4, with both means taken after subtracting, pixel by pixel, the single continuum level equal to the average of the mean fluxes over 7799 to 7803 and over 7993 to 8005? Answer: 4.7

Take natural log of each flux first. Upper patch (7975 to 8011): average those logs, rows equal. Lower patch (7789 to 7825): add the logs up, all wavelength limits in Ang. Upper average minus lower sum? -66.5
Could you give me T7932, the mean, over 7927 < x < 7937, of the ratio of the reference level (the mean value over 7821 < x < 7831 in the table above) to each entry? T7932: 0.85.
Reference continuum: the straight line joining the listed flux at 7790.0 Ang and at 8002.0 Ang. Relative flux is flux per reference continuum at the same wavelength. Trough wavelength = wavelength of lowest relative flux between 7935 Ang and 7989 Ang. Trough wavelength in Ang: 7952.0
